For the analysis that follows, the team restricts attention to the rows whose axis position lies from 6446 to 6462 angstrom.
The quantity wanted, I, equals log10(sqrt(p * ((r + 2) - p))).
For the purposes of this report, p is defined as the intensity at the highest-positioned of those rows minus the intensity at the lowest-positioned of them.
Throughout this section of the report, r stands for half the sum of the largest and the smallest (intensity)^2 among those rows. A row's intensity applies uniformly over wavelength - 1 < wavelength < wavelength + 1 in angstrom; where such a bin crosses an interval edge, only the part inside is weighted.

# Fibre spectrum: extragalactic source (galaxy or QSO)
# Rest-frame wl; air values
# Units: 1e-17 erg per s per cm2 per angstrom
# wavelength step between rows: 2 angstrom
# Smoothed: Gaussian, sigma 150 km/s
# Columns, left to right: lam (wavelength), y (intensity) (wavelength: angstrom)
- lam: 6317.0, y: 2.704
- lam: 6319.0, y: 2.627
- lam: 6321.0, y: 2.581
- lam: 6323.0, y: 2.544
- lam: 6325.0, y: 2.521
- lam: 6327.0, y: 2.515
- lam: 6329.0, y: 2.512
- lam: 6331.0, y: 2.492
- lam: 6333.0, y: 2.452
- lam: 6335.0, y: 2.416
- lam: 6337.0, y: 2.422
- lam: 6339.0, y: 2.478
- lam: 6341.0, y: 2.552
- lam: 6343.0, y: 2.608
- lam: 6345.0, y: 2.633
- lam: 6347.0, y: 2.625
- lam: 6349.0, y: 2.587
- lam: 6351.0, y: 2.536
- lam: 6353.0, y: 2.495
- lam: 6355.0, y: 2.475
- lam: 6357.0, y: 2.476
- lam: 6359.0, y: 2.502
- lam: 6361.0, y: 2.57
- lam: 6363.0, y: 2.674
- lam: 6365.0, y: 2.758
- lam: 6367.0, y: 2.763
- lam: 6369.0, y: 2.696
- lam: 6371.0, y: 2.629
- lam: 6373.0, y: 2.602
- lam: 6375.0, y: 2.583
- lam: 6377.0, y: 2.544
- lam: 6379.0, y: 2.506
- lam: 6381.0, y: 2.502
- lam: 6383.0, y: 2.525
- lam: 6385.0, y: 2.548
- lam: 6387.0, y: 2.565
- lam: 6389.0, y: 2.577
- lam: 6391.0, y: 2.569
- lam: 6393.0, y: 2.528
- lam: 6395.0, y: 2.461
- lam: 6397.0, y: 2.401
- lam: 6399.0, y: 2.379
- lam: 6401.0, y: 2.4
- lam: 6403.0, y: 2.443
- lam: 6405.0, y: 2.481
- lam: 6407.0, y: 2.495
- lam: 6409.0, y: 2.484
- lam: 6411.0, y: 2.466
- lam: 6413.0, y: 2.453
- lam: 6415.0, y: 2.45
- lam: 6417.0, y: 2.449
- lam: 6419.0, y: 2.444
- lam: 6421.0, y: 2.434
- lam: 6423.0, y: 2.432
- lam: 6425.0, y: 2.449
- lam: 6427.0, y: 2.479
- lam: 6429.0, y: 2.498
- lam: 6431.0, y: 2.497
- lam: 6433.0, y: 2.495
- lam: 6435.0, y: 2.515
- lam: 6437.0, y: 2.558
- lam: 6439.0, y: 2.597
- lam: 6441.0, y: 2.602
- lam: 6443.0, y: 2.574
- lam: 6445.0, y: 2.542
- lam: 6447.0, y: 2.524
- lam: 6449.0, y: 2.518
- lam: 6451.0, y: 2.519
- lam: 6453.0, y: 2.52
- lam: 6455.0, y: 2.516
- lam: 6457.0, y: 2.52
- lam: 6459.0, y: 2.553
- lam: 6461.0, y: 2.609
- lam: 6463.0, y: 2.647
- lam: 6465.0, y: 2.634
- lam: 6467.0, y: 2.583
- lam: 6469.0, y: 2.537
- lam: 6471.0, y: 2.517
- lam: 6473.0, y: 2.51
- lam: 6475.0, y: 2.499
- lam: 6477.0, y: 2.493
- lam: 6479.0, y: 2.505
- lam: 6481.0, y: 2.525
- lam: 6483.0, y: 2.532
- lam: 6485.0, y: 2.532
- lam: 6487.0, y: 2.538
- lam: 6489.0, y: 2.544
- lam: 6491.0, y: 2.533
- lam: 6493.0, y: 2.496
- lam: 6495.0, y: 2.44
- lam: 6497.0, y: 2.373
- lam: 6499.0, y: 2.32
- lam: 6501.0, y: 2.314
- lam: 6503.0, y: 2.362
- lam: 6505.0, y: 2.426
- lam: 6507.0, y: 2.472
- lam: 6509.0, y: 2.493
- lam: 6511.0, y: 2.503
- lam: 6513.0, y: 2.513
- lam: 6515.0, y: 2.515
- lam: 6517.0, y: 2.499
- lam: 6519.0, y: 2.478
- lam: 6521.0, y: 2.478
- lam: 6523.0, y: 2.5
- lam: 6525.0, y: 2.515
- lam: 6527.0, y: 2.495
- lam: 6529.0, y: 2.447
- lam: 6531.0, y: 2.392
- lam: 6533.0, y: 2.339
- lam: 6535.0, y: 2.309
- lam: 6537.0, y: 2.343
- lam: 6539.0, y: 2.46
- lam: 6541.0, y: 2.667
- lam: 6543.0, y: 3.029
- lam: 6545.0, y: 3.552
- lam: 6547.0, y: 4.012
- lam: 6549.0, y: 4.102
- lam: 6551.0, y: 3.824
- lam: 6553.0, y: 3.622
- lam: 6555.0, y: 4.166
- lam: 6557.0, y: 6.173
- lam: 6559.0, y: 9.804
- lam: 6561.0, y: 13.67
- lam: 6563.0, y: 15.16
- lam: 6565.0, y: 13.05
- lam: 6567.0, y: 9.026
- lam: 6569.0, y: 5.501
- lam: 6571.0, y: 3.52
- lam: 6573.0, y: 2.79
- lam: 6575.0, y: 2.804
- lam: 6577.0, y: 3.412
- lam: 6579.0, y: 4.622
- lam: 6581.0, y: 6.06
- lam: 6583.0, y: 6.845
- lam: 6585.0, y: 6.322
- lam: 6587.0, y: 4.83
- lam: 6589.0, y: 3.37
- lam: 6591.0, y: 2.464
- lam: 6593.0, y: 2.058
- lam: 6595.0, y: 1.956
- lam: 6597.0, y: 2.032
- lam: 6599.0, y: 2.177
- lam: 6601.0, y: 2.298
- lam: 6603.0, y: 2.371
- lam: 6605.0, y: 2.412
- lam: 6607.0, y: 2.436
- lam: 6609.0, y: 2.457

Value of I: -0.07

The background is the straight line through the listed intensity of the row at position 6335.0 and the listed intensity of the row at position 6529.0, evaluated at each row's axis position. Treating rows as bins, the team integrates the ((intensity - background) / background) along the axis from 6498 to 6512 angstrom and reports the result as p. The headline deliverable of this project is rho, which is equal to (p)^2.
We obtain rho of 0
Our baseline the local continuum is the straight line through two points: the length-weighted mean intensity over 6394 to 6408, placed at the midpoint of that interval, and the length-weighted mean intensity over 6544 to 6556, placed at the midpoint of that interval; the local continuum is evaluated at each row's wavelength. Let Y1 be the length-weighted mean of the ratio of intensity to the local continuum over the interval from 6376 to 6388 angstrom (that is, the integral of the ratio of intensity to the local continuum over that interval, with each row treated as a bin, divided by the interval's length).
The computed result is 1.1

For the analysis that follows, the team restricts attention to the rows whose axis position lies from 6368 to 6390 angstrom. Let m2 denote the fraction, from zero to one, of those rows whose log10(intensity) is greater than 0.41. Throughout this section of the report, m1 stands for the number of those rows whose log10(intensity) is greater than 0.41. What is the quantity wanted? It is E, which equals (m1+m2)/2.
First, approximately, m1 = 5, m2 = 0.45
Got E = 2.7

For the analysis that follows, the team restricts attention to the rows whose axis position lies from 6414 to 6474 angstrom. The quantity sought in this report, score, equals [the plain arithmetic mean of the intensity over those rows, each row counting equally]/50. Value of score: 0.050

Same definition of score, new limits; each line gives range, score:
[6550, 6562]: 0.138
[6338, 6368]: 0.052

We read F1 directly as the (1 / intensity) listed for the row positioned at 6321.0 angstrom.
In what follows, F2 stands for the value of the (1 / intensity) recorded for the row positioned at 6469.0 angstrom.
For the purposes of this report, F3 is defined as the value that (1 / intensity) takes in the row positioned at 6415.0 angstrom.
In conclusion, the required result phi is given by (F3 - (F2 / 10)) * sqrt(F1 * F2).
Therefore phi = 0.144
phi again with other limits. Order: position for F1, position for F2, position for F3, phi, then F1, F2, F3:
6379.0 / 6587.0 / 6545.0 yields 0.075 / 0.40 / 0.207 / 0.282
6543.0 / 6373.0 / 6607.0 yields 0.133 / 0.33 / 0.384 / 0.411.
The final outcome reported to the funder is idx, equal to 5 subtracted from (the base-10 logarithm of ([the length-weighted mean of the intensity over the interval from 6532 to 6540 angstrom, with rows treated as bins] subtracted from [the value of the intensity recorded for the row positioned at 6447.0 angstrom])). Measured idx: -5.8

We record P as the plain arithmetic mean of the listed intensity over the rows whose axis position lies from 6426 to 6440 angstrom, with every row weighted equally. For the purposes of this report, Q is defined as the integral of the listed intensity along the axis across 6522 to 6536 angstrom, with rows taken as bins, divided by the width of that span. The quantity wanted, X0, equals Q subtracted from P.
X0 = 0.1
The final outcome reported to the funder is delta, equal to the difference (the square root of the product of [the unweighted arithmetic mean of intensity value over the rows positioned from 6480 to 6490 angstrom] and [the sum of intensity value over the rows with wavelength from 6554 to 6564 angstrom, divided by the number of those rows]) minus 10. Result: -5.02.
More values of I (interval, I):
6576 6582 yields 0.90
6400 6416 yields -0.20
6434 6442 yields -0.07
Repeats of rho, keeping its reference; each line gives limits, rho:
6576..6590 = 221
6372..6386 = 0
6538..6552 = 28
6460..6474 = 1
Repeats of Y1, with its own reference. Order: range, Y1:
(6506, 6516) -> 0.7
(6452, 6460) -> 0.9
